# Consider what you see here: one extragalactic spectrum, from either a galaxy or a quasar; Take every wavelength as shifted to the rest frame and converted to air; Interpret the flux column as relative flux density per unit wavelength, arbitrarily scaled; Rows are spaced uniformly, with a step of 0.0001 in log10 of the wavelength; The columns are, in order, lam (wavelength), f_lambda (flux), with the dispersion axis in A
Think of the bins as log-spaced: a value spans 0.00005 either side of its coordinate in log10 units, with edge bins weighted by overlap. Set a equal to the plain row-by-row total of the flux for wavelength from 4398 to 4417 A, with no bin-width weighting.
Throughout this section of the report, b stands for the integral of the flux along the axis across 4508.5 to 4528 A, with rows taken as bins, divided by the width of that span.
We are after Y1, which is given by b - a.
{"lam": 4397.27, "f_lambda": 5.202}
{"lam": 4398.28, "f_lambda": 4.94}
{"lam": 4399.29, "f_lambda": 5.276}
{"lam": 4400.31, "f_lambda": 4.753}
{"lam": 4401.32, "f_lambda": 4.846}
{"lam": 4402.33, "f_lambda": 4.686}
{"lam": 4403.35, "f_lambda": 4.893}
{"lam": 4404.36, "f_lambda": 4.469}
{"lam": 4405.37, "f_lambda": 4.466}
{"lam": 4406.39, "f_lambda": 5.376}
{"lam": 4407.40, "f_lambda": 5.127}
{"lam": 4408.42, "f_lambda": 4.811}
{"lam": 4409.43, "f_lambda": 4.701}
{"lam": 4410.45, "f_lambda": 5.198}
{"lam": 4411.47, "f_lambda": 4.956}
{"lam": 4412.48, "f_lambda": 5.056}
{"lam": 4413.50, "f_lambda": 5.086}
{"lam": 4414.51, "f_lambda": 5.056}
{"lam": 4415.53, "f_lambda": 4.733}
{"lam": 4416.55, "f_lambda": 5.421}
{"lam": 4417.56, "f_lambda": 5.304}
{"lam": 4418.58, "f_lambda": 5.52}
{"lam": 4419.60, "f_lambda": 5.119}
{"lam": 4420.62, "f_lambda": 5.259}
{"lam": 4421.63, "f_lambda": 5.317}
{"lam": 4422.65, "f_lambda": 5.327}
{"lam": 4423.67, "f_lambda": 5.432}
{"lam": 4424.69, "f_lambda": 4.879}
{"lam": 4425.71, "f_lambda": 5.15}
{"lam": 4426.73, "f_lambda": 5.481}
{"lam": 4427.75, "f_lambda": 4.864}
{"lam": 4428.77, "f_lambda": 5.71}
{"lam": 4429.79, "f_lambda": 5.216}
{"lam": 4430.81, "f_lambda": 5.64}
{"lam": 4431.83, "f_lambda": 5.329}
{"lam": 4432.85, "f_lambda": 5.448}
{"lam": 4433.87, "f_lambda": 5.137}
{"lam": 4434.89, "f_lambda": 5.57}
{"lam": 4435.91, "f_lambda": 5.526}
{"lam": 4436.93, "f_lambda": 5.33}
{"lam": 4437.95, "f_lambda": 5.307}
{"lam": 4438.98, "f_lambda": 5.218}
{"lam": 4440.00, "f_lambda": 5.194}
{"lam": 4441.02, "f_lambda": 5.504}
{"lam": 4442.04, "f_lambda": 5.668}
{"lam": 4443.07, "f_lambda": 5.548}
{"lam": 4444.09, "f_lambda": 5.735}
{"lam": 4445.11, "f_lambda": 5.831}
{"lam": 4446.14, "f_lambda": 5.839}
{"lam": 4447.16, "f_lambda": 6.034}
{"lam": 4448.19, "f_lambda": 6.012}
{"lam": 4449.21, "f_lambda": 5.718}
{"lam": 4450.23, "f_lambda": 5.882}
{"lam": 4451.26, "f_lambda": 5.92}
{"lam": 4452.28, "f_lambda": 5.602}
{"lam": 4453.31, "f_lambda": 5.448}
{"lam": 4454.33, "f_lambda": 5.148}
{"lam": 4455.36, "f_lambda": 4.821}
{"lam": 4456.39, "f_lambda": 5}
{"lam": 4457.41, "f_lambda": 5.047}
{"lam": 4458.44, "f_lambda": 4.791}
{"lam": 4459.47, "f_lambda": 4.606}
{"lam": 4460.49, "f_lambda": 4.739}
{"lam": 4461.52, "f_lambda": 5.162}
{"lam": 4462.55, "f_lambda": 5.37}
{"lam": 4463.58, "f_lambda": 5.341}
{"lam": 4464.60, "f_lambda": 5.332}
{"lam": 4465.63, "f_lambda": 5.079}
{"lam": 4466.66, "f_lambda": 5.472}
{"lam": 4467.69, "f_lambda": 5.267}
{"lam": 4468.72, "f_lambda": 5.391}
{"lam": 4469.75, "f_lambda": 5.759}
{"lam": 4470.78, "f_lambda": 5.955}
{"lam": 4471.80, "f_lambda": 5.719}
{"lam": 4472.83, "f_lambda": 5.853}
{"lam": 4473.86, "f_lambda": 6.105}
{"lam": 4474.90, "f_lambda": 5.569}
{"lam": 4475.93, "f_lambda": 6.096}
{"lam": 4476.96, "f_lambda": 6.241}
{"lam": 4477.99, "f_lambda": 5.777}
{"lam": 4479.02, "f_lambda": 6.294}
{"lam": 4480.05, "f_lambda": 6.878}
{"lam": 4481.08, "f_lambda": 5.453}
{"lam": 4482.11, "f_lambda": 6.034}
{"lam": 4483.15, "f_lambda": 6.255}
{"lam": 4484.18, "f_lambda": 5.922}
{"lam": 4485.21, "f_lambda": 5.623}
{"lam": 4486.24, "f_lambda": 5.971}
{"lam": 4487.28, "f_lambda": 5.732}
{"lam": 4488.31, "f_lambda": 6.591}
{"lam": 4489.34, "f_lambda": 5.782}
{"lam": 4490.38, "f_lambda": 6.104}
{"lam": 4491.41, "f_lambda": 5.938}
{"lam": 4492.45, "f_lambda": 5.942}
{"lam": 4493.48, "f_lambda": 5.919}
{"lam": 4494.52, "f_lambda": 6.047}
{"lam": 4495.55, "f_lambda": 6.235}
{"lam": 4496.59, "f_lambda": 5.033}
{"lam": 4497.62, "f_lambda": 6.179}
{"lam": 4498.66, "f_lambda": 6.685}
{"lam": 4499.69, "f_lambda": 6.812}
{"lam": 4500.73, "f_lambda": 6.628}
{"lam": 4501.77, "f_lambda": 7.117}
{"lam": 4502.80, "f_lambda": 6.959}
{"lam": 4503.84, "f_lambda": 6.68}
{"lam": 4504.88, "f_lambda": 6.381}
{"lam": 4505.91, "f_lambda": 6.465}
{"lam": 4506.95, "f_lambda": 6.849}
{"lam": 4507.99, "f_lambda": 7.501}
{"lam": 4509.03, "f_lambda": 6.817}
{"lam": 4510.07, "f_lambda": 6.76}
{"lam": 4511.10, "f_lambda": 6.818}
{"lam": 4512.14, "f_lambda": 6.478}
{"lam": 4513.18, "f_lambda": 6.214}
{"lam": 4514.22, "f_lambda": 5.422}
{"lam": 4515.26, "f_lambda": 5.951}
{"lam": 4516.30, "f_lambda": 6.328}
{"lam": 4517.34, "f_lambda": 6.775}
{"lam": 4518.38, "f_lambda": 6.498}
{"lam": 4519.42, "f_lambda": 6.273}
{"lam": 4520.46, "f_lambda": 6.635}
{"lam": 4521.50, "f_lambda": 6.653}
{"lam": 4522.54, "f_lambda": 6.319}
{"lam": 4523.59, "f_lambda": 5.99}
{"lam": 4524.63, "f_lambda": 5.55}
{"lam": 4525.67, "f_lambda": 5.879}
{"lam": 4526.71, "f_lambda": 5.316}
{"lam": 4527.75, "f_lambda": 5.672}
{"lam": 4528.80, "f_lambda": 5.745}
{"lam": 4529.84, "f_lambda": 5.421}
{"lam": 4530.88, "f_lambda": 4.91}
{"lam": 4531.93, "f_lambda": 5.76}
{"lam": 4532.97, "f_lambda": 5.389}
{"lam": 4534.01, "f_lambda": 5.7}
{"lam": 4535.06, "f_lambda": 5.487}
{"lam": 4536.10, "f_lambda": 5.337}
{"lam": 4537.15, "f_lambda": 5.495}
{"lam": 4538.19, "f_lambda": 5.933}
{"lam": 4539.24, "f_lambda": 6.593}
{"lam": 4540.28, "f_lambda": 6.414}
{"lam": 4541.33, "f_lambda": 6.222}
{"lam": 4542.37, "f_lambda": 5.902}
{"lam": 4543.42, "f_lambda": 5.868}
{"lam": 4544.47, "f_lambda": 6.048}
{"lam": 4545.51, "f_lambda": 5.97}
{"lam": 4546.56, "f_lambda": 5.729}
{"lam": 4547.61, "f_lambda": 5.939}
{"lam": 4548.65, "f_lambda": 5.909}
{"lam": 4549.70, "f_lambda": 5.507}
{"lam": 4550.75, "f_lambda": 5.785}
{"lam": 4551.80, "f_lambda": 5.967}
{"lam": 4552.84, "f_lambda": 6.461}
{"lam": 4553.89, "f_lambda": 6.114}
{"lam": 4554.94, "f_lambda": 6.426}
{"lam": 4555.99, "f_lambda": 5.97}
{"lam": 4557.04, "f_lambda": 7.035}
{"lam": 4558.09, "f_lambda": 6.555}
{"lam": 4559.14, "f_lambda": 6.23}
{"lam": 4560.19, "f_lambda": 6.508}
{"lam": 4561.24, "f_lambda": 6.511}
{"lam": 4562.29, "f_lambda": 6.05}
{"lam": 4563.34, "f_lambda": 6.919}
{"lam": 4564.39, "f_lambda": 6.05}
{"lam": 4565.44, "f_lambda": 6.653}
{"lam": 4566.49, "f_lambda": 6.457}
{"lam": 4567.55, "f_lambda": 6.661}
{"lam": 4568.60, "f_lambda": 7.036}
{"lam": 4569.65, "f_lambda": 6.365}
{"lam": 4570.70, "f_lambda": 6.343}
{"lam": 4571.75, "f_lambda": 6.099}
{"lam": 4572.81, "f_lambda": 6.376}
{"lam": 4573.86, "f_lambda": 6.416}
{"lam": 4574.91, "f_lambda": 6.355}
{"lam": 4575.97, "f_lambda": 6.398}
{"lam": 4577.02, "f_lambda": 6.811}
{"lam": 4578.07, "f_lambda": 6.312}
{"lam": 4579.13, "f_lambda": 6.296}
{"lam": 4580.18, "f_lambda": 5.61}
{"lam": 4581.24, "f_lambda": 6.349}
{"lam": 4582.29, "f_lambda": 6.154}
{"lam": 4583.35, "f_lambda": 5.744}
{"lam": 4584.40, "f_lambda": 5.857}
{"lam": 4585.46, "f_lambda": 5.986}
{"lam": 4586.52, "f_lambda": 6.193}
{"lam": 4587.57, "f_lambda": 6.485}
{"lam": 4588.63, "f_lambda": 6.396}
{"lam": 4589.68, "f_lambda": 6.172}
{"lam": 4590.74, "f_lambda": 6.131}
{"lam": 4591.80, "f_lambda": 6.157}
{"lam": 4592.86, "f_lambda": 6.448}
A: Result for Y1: -88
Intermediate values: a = 94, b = 6.2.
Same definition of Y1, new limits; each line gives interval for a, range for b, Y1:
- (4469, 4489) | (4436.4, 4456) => -108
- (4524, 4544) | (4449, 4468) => -103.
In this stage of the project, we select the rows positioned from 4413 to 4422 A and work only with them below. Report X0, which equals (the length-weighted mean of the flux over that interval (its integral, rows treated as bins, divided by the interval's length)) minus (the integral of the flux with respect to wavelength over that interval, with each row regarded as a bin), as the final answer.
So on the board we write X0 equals -42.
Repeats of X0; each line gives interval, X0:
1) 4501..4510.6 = -59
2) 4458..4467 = -41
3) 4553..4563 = -57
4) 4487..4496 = -48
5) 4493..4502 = -50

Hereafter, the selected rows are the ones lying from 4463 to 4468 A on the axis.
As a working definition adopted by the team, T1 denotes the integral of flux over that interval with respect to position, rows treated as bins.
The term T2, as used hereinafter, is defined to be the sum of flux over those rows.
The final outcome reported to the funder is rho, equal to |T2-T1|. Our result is 0.01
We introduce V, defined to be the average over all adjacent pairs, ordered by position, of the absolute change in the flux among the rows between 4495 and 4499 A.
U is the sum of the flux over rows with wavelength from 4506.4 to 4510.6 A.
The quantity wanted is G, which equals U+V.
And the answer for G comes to 29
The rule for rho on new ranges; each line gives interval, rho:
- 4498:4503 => 0.12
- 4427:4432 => 0.04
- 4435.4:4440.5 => 0.52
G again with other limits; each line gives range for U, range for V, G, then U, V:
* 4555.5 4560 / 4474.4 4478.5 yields 26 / 25.8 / 0.4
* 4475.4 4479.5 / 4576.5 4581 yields 25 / 24.4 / 0.4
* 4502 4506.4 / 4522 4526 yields 27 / 26.5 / 0.4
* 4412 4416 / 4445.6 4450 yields 20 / 19.9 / 0.2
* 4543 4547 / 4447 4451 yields 24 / 23.6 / 0.2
